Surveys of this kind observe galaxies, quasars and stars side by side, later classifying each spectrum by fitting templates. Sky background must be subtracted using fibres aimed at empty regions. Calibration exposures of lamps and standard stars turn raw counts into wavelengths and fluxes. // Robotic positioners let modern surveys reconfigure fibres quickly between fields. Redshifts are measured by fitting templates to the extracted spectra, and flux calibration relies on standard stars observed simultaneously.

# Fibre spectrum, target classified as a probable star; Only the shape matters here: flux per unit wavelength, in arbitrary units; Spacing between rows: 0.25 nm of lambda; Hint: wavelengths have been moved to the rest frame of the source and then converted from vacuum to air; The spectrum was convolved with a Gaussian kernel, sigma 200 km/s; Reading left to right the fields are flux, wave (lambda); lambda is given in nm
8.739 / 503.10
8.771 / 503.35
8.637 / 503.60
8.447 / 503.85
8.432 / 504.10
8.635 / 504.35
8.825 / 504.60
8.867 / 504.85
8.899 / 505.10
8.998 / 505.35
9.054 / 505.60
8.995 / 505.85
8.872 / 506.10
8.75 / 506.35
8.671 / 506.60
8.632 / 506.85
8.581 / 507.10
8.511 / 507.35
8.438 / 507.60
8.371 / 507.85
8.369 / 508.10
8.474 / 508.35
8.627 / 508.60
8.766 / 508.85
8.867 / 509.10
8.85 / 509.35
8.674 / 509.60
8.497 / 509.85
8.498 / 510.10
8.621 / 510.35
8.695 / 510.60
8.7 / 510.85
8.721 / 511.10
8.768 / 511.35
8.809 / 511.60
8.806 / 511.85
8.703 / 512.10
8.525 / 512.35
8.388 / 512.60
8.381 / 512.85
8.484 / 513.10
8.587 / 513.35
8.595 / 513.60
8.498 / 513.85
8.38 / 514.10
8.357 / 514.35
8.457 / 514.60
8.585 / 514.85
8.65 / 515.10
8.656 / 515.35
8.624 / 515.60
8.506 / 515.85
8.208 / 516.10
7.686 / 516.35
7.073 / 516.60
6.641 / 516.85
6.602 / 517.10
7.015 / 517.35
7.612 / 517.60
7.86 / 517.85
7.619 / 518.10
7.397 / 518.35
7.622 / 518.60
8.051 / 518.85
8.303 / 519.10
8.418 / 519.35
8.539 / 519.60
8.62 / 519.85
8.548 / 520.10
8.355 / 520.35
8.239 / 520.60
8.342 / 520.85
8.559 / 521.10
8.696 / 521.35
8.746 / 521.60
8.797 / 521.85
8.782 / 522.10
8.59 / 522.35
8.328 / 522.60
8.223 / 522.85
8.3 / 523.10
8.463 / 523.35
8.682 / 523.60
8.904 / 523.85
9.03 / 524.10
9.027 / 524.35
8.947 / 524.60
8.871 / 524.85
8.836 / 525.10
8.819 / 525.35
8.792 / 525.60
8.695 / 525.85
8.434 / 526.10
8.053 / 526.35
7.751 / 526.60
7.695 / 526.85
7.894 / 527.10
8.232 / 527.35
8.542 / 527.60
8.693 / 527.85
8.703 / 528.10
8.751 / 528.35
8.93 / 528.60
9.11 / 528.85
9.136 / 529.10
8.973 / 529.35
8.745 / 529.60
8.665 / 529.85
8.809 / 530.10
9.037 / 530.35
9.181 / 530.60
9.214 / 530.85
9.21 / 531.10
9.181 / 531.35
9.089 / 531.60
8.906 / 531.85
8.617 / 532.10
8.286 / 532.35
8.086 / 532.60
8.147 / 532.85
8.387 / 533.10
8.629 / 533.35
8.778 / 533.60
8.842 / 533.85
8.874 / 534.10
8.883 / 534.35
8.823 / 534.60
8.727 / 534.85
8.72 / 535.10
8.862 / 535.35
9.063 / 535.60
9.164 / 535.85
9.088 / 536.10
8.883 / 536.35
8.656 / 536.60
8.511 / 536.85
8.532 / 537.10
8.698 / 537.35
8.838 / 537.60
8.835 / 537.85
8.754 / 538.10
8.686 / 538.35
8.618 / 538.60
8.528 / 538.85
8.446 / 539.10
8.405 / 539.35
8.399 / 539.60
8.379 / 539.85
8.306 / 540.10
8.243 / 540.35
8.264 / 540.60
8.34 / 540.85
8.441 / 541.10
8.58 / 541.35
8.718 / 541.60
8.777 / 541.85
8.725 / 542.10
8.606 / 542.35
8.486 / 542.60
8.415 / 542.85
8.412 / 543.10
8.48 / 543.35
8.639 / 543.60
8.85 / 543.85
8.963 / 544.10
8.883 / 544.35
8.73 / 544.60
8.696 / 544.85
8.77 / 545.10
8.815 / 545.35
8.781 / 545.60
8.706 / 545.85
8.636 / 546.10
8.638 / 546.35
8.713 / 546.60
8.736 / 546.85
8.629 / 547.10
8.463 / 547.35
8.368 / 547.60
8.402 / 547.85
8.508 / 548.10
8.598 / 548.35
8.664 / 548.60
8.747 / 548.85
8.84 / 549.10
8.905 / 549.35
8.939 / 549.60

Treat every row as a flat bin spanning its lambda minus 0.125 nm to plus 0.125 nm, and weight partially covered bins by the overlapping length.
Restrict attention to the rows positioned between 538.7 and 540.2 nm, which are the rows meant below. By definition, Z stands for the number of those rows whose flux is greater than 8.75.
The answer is 0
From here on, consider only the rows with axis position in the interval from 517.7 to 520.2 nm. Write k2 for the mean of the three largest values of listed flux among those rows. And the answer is 8.57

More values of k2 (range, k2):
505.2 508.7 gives 9.02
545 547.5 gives 8.79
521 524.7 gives 9.00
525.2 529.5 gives 9.07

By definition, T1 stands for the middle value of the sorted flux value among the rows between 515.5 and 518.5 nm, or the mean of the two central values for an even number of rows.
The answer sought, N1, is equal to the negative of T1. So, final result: -7.62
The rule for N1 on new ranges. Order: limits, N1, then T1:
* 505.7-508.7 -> -8.60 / 8.60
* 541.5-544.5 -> -8.68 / 8.68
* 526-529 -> -8.49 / 8.49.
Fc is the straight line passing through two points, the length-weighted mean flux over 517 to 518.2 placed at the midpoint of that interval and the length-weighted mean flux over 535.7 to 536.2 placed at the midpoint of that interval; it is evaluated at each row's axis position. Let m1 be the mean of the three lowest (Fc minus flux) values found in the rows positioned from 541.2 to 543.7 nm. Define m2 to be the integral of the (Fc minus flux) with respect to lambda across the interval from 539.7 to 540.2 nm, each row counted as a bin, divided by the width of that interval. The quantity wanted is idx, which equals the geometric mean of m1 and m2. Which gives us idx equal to 1.1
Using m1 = 1.0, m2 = 1.16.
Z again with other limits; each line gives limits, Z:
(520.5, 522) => 1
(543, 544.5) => 3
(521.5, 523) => 2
